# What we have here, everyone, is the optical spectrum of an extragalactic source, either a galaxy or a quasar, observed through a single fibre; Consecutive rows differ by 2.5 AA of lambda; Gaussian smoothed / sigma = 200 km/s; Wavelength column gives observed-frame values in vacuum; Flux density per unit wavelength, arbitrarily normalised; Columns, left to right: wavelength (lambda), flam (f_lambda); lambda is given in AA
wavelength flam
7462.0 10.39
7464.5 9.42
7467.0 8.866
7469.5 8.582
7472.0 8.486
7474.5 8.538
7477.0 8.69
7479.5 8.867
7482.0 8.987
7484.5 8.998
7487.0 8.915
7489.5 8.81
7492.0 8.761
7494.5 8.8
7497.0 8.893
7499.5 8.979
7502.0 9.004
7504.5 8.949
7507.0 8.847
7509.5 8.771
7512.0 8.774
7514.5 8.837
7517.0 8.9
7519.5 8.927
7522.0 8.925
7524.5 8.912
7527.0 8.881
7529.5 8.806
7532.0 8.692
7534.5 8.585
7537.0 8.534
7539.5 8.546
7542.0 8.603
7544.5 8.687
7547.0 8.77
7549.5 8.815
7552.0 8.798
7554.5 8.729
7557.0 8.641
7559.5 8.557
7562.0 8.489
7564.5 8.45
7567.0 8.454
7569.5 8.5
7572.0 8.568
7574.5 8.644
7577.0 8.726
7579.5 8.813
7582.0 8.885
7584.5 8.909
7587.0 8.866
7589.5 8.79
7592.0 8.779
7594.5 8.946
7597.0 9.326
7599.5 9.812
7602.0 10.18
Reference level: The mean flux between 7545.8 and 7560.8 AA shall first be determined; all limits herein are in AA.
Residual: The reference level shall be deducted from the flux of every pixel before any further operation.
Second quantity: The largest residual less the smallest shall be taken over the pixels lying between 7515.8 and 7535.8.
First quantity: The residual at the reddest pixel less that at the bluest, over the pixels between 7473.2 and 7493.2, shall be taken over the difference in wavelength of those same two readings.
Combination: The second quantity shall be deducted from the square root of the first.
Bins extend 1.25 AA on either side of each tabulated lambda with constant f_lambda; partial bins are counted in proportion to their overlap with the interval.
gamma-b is -0.23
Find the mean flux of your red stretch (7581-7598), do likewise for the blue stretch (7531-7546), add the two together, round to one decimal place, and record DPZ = 17.5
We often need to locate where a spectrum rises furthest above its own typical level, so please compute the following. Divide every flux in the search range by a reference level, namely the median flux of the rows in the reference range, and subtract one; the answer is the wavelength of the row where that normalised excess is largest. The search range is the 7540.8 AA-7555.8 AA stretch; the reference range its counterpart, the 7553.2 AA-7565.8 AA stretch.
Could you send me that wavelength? 7549.5 AA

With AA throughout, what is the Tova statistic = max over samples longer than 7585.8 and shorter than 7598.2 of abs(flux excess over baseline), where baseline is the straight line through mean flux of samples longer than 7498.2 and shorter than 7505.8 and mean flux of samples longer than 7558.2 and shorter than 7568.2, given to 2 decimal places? 1.11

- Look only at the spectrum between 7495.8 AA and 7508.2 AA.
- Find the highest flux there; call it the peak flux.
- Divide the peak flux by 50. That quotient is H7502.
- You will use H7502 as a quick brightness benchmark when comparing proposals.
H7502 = 0.180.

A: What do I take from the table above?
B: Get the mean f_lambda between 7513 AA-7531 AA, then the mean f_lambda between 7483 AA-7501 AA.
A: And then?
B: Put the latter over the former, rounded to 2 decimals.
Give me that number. 1.00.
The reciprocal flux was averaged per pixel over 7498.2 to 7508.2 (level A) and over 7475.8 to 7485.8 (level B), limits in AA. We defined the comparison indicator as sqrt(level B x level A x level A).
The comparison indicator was 0.0375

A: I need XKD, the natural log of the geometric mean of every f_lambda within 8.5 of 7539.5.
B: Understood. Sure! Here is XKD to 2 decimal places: 2.16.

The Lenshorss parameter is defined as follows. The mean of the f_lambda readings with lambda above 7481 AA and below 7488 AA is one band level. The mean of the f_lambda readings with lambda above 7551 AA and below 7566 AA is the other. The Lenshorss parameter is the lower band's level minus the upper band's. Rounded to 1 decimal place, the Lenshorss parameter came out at 0.4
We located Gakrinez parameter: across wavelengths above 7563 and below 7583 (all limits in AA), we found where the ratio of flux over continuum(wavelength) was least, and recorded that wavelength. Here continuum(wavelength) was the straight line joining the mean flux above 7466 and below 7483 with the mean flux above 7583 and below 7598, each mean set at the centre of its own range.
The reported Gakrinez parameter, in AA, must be 7567.0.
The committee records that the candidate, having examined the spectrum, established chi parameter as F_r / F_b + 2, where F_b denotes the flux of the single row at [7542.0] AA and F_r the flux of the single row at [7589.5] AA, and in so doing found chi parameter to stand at 3.02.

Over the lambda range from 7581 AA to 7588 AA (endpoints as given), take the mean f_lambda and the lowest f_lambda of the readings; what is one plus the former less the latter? 1.02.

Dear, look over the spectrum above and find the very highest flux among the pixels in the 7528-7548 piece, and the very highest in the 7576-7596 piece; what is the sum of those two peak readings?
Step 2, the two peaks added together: 17.8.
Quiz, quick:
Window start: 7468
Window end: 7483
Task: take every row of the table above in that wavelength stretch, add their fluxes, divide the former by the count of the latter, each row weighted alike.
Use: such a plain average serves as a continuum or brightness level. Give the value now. 8.69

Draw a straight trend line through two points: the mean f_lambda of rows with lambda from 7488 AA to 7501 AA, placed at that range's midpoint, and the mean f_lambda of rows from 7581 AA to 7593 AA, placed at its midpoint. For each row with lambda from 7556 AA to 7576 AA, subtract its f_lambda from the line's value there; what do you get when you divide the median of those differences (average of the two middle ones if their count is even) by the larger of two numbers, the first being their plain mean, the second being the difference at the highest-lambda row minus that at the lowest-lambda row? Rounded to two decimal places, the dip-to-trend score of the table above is 1.03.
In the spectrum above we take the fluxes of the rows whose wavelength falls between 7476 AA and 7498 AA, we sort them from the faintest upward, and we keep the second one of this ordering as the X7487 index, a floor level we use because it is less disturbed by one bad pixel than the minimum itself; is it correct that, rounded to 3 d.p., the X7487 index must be 8.761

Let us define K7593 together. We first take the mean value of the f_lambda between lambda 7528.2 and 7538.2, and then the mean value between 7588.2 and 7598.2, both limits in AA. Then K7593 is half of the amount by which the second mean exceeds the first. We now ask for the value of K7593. 0.15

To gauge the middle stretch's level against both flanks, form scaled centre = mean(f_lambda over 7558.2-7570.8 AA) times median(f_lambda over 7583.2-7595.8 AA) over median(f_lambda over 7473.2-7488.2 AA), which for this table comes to 8.5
